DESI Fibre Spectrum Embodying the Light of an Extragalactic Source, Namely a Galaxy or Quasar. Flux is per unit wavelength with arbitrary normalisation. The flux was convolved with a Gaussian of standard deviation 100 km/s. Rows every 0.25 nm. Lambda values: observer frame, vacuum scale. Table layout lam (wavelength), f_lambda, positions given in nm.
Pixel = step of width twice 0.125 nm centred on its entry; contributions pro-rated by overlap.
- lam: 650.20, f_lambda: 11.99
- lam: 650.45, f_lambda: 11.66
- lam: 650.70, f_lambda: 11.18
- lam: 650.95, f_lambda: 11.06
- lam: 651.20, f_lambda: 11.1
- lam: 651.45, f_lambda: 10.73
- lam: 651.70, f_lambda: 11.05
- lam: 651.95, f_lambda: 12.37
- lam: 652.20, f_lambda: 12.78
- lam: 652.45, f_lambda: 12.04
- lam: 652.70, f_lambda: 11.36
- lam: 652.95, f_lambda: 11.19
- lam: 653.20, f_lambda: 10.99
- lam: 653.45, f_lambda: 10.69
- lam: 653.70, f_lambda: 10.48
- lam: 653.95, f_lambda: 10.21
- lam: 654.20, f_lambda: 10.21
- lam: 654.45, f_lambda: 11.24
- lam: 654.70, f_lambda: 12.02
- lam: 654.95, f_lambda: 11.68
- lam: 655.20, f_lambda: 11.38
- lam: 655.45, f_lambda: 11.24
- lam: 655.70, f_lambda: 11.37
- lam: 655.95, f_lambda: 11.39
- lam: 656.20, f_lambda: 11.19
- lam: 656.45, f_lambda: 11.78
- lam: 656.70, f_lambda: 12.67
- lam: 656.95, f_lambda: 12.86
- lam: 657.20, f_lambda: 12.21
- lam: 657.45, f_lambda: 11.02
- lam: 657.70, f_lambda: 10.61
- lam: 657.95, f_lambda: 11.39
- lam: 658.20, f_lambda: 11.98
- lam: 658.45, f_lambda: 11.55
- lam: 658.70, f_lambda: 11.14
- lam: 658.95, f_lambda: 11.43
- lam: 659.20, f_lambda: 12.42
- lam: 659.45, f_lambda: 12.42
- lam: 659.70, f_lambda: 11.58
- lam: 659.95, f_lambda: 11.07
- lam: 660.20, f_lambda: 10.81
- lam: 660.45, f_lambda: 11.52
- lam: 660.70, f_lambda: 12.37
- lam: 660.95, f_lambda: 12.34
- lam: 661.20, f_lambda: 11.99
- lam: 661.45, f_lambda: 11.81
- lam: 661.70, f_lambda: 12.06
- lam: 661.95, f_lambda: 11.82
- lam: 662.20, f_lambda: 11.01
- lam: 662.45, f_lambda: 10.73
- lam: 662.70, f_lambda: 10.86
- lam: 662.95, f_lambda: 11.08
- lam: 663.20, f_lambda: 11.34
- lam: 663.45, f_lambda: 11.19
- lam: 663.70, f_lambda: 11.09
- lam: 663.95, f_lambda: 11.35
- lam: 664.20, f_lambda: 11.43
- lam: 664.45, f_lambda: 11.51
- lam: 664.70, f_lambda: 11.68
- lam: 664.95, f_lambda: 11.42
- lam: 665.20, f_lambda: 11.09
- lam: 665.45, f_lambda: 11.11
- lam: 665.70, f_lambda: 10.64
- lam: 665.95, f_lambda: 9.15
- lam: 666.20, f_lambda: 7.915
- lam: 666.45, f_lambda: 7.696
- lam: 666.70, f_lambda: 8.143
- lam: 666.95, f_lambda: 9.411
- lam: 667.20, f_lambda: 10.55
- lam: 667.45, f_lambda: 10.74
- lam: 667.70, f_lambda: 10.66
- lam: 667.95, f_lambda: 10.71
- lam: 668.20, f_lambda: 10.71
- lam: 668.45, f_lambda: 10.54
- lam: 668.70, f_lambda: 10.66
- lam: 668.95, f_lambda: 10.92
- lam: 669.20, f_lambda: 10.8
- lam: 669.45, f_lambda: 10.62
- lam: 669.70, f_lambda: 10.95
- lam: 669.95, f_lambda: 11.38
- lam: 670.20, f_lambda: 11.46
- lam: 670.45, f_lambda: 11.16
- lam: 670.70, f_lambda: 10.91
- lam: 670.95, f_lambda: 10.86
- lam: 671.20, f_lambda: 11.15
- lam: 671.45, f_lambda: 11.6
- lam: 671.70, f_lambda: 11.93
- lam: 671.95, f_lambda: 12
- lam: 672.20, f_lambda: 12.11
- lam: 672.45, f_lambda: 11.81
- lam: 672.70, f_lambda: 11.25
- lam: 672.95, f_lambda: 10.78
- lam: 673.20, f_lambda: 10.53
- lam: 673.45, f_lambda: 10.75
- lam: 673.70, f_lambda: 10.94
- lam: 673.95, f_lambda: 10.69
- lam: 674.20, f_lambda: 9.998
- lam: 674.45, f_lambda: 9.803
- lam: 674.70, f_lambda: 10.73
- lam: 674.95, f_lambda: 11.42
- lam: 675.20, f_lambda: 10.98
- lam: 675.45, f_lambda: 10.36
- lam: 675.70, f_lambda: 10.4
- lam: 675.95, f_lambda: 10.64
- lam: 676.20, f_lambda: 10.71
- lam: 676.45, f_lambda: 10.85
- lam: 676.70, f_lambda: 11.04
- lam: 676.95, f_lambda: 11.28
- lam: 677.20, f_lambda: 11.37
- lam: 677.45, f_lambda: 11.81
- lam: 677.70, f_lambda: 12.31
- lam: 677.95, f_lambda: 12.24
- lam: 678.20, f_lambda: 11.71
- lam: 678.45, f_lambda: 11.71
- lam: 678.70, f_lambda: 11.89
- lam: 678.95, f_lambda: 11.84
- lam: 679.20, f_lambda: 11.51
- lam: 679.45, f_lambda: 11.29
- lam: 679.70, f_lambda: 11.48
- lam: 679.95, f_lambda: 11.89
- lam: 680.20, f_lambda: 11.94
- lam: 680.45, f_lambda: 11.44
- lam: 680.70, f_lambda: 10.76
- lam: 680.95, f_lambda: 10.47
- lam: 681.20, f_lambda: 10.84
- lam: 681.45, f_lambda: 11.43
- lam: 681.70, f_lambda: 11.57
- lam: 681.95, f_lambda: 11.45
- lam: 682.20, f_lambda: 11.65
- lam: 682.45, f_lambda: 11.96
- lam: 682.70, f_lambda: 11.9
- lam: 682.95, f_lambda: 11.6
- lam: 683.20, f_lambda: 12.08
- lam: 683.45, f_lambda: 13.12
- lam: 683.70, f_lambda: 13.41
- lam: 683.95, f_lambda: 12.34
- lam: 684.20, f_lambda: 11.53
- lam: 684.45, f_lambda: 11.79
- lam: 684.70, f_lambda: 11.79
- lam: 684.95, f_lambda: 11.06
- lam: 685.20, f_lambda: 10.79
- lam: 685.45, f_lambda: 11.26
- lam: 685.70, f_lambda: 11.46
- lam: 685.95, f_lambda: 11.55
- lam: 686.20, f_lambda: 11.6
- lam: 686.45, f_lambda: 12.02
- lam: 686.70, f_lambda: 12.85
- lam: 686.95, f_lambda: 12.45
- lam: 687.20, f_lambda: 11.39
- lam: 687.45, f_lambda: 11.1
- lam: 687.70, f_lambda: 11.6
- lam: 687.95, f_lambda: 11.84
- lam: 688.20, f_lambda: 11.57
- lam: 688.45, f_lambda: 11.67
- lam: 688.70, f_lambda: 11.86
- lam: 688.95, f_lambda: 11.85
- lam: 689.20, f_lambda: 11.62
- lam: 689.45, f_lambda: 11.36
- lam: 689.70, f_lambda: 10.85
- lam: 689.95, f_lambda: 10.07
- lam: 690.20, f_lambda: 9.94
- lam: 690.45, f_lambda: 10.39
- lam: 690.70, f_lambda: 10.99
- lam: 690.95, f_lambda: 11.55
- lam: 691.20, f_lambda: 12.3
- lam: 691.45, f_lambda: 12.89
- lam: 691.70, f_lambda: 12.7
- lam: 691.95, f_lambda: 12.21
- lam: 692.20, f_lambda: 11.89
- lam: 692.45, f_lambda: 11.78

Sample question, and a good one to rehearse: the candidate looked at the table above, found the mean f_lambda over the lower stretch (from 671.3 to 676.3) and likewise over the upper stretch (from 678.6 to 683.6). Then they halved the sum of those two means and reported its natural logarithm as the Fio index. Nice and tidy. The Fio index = 2.42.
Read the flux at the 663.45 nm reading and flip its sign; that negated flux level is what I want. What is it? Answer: -11.2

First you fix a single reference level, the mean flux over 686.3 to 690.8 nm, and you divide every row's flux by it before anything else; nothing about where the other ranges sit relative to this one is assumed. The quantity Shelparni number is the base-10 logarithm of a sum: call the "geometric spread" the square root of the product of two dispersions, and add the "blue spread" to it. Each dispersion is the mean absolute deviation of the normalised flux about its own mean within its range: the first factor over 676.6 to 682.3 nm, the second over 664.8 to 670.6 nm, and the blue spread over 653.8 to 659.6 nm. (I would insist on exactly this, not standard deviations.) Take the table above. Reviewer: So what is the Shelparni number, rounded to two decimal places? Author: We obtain -1.03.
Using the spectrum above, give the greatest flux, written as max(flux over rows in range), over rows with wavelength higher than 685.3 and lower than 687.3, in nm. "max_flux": 12.85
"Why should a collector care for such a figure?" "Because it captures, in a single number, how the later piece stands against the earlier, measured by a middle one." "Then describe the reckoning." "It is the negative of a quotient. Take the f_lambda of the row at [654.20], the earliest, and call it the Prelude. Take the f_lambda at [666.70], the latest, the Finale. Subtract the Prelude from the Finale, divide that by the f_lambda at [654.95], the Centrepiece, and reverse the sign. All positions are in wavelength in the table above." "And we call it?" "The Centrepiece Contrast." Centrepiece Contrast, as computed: 0.18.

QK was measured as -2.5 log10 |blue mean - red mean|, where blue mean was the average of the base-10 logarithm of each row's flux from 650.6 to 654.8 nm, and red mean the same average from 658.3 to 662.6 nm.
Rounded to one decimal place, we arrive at 4.4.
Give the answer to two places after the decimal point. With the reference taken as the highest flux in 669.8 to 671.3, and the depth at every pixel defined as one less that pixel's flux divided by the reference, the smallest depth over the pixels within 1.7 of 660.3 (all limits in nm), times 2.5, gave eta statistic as -0.21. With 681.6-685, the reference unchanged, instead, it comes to -0.43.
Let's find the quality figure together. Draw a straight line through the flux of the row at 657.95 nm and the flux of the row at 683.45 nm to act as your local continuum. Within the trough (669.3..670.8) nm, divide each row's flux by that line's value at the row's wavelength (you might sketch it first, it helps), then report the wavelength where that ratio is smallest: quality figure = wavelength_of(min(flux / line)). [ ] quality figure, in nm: 669.45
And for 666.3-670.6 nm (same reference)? 666.45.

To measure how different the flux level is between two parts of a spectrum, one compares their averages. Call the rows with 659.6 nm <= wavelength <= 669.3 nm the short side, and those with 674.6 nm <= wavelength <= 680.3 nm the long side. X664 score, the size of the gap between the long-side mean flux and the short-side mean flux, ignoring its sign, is 0.51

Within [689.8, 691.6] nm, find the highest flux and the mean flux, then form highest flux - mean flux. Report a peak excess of 1.7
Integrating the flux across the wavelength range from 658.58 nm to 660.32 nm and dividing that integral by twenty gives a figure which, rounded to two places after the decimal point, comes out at 1.01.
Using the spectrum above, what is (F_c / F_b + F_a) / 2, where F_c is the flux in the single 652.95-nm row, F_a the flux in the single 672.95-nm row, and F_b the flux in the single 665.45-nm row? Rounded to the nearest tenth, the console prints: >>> 5.9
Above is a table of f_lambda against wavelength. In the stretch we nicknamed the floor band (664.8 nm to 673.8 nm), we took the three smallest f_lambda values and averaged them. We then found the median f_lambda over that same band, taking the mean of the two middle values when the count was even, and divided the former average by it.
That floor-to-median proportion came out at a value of 0.731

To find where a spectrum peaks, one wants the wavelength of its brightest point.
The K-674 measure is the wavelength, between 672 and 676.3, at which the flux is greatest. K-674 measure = 672.20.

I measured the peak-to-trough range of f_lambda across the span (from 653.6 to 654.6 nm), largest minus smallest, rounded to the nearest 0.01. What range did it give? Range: 1.03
